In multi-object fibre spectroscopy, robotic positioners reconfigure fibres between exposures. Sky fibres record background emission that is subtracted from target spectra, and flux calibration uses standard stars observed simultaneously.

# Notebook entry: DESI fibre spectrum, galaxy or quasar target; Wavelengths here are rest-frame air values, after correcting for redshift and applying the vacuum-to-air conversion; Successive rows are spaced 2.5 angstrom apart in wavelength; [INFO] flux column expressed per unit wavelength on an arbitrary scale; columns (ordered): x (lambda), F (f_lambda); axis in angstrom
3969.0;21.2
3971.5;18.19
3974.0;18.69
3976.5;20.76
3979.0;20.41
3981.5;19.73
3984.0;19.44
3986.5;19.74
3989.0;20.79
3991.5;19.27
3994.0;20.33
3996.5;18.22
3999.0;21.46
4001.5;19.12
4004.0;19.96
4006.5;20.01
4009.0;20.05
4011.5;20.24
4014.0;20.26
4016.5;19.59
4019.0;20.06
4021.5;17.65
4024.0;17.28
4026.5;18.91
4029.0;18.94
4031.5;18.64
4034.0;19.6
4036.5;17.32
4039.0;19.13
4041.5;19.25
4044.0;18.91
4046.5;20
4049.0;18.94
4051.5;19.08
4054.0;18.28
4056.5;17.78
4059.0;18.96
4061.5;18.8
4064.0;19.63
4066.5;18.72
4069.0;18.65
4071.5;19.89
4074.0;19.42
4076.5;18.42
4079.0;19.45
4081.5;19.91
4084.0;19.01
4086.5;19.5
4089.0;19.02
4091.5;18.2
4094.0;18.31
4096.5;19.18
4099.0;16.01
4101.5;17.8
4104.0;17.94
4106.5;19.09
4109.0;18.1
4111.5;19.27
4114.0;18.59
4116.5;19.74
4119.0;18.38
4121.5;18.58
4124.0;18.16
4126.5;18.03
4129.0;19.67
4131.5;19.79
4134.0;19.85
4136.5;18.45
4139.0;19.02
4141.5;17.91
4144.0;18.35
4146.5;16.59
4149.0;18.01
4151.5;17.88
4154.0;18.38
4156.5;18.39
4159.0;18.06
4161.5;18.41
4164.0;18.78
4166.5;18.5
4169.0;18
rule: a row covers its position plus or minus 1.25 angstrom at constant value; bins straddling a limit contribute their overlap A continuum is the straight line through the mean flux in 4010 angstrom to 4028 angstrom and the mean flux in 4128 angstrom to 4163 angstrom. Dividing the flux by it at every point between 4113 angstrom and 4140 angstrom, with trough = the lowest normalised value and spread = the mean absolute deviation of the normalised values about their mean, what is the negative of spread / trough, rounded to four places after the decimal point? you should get -0.0353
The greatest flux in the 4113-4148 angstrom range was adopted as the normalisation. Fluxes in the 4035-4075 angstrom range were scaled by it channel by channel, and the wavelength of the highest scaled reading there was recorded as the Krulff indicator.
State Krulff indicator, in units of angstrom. 4046.5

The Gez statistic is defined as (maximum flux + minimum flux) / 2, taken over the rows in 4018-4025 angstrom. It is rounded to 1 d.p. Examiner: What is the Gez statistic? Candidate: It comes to 18.7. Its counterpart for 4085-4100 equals 17.8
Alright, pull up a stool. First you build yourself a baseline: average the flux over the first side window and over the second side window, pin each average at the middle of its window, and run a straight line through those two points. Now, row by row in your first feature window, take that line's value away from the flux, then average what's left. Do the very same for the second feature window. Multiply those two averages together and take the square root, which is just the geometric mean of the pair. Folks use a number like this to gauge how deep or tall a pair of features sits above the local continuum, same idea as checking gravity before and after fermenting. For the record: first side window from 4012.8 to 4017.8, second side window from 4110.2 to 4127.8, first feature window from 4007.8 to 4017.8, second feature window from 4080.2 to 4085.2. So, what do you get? 0.17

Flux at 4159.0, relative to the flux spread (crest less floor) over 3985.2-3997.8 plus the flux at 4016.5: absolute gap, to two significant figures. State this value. 4.1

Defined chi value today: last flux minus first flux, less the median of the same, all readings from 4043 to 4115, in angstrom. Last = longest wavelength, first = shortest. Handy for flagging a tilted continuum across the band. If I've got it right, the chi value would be -19.3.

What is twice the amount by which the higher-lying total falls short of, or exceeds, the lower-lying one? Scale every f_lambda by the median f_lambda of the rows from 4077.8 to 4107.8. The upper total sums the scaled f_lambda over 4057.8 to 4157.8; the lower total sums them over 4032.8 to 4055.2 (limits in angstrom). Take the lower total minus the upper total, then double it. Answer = -61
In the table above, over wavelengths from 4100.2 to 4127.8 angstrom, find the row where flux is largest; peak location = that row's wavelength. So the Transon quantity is 4116.5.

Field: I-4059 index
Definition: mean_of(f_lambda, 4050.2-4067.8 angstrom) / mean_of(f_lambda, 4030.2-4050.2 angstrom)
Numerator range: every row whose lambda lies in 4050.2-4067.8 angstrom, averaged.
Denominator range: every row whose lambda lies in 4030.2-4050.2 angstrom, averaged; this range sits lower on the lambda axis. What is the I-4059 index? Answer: 0.988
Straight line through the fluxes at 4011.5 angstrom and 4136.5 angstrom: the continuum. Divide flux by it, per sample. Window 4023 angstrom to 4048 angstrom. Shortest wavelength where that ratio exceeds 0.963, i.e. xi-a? 4034.0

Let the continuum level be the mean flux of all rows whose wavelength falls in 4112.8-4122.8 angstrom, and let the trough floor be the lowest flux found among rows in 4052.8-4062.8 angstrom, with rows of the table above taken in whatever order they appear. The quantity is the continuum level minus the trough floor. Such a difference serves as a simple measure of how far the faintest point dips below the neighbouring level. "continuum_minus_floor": 1.0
